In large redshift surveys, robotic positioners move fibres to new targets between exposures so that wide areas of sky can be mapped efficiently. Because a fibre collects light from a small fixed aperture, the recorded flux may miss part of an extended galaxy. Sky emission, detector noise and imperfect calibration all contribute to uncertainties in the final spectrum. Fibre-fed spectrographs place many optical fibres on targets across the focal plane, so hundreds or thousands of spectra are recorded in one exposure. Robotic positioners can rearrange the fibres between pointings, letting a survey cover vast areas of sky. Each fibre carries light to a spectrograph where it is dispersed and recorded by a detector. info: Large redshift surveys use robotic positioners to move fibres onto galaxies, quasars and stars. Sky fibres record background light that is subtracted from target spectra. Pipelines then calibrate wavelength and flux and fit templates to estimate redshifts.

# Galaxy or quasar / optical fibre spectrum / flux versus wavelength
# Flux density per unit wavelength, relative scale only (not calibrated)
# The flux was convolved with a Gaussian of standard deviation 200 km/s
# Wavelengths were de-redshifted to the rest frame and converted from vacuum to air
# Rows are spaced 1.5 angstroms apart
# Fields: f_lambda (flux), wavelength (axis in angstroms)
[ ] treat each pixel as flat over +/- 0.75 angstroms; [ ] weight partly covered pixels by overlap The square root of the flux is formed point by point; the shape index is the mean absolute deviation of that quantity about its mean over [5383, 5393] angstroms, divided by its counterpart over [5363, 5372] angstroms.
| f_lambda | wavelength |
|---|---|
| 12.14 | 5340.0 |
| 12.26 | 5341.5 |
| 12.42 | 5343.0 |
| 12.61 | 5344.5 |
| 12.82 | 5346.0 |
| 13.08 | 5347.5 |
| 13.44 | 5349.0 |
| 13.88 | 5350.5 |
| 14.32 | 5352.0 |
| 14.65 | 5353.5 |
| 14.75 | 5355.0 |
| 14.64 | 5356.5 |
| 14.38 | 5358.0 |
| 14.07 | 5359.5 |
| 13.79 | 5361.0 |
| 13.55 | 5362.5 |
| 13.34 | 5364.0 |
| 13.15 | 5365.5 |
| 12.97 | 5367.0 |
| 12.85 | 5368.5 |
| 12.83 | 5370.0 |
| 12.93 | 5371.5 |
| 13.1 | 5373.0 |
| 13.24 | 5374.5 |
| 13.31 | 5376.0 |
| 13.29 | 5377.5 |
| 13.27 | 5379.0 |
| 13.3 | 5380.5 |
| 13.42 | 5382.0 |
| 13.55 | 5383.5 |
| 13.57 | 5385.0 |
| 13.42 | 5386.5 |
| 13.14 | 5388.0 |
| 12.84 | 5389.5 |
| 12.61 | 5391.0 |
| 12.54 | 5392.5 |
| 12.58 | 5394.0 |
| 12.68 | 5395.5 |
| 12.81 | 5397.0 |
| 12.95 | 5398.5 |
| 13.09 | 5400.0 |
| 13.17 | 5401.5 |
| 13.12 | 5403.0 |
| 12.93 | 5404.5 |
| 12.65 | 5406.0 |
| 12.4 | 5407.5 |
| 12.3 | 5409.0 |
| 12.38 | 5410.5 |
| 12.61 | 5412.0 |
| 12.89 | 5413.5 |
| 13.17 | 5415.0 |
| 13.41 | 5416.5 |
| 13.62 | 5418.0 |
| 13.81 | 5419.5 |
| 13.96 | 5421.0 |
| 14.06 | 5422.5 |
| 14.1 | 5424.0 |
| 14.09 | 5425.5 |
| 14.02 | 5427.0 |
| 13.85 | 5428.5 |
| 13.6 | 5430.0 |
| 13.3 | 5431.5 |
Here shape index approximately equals 2.4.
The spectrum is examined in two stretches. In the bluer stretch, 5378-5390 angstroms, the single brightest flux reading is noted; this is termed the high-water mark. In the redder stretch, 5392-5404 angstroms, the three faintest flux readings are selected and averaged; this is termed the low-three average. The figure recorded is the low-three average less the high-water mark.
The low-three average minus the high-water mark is -1.0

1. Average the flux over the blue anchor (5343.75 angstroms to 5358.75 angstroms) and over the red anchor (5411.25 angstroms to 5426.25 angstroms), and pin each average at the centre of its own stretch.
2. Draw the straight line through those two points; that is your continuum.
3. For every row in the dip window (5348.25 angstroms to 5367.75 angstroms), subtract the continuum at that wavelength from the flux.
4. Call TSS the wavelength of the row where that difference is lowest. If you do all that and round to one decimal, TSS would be 5367.0 angstroms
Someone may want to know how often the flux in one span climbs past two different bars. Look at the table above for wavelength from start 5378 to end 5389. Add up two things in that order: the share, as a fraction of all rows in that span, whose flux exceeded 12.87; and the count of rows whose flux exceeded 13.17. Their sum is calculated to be 7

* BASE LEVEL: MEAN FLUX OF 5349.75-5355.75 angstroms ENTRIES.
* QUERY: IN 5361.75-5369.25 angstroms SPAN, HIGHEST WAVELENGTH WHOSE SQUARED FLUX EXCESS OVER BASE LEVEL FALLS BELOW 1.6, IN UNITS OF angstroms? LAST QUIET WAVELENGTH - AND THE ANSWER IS 5365.5 angstroms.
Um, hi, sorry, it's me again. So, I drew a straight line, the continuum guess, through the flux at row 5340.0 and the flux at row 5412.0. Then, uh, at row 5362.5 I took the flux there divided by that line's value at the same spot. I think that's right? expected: 1.10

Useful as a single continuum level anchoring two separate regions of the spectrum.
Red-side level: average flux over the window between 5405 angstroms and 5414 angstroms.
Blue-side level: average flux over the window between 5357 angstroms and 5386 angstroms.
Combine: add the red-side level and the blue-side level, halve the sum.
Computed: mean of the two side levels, 13.0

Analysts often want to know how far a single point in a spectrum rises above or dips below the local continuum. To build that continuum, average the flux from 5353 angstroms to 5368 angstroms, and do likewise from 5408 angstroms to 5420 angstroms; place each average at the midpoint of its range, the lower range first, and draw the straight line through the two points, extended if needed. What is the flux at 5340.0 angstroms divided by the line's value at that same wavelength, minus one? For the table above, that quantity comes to -0.15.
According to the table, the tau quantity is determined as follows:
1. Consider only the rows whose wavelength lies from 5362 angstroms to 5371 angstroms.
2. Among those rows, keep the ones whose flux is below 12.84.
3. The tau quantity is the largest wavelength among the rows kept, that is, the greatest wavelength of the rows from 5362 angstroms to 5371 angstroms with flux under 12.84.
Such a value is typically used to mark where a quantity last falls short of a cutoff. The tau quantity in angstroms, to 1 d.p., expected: 5370.0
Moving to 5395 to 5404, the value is 5397.0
